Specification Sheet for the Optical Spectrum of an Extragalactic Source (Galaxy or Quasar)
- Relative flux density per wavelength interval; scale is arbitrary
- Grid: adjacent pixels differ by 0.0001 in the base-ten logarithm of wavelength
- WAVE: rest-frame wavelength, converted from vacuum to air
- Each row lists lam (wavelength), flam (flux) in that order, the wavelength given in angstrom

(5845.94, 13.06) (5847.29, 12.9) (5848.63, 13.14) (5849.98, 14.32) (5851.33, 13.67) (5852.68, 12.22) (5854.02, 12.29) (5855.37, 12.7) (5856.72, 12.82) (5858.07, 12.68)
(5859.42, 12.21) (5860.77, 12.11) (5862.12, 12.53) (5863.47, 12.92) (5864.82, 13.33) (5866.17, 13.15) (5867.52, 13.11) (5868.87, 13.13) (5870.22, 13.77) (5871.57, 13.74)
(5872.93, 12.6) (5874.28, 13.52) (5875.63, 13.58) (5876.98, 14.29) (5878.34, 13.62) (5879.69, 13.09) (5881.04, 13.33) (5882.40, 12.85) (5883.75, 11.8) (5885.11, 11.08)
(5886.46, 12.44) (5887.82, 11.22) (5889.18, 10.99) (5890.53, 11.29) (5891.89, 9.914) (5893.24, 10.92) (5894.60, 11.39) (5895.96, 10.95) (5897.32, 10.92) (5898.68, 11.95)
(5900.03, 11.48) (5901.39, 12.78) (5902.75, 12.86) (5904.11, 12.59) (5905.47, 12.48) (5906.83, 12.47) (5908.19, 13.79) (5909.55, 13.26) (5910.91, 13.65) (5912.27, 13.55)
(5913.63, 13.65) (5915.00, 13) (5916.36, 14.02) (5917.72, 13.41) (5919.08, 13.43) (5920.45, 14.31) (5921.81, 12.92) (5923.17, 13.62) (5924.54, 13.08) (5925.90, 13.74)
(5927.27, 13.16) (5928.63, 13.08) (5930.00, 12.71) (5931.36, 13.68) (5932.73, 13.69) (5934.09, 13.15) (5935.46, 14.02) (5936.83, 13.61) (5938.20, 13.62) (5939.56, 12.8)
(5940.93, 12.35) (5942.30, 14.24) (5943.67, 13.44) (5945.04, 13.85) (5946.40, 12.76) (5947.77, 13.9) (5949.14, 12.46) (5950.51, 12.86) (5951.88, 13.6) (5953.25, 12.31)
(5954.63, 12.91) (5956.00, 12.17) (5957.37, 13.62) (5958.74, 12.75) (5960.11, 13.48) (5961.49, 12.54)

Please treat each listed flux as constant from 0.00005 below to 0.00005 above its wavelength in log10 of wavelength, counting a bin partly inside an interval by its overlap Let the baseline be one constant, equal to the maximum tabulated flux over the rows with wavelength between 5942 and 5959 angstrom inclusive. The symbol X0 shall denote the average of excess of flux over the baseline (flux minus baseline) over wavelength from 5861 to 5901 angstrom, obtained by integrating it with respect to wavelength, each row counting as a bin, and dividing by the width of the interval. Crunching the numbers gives -1.9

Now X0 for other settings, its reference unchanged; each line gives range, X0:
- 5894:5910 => -2.0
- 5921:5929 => -0.9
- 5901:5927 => -0.9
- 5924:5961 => -1.0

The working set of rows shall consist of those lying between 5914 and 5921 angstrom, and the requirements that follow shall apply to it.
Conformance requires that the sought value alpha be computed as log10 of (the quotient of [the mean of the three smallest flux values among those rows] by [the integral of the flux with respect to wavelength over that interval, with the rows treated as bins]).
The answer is -0.856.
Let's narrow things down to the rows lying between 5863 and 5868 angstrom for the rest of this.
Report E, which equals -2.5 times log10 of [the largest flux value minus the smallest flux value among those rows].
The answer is 0.97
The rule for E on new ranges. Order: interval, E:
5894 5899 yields -0.03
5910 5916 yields 0.47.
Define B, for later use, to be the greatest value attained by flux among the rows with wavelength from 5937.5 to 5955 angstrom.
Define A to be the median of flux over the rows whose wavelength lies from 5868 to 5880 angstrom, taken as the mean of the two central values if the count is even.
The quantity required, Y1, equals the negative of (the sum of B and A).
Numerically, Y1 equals -27.8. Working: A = 13.6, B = 14.24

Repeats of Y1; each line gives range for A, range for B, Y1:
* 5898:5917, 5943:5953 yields -26.8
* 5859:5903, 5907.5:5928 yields -26.9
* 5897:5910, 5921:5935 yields -26.3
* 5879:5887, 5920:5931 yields -27.0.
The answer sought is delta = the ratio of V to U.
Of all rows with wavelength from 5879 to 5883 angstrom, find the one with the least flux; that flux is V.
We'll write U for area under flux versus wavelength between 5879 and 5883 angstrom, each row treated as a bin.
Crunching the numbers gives 0.245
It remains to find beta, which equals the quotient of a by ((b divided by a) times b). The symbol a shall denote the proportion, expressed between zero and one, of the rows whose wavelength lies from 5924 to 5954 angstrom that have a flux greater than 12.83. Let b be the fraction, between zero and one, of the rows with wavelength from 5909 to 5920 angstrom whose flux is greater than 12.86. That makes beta 0.5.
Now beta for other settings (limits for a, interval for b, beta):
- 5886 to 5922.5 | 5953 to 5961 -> 0.8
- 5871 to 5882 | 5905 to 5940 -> 1.1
